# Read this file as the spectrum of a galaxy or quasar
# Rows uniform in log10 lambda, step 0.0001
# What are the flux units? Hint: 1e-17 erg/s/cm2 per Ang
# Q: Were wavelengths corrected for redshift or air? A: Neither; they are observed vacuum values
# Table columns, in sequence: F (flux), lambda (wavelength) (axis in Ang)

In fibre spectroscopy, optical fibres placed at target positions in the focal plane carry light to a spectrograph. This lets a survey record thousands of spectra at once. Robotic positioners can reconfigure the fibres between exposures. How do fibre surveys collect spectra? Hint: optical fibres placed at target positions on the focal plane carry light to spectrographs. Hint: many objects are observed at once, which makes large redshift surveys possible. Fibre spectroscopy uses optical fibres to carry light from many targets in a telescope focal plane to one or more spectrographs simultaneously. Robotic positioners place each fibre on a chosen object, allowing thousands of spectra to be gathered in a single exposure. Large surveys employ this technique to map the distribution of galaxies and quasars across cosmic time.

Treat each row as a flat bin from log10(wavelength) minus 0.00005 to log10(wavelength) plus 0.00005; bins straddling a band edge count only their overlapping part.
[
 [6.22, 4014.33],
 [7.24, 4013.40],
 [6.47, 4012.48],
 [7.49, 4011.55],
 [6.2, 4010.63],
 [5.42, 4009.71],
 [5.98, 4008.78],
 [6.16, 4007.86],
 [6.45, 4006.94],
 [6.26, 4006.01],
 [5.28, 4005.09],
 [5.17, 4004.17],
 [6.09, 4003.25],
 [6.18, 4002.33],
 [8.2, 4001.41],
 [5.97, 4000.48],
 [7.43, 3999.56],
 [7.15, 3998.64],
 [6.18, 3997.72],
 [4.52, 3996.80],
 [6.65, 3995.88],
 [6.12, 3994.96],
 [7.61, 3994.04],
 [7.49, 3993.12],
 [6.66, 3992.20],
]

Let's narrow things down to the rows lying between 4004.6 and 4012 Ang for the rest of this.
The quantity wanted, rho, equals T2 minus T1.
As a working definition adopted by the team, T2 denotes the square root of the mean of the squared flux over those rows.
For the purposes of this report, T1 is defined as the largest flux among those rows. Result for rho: -1.3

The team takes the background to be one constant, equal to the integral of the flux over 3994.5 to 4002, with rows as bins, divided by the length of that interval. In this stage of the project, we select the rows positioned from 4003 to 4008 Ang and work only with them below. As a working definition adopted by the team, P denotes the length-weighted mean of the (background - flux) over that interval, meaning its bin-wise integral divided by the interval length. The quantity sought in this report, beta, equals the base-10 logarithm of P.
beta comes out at -0.19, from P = 0.64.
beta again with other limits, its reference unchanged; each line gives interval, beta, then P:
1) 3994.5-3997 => -0.20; 0.63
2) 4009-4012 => -0.74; 0.18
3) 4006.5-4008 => -0.73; 0.18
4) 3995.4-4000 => -0.86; 0.14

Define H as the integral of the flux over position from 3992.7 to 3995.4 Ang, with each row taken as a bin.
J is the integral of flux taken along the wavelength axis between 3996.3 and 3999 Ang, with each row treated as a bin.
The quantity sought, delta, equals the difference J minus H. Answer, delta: -3.1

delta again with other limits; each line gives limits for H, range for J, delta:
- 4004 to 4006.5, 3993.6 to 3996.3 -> 4.3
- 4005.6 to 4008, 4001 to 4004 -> 4.8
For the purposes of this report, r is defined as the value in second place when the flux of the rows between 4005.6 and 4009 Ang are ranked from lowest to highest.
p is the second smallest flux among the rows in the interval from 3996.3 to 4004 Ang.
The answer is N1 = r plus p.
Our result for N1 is 12.1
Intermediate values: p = 5.97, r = 6.16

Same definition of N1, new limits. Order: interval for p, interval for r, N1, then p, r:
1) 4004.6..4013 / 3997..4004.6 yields 11.4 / 5.42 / 5.97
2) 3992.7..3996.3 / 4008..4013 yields 12.6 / 6.65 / 5.98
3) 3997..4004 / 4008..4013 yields 12.1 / 6.09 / 5.98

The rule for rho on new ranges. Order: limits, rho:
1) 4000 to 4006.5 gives -2.0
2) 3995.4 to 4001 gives -1.0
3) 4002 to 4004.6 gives -0.3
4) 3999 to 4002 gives -0.9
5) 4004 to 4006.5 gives -0.7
